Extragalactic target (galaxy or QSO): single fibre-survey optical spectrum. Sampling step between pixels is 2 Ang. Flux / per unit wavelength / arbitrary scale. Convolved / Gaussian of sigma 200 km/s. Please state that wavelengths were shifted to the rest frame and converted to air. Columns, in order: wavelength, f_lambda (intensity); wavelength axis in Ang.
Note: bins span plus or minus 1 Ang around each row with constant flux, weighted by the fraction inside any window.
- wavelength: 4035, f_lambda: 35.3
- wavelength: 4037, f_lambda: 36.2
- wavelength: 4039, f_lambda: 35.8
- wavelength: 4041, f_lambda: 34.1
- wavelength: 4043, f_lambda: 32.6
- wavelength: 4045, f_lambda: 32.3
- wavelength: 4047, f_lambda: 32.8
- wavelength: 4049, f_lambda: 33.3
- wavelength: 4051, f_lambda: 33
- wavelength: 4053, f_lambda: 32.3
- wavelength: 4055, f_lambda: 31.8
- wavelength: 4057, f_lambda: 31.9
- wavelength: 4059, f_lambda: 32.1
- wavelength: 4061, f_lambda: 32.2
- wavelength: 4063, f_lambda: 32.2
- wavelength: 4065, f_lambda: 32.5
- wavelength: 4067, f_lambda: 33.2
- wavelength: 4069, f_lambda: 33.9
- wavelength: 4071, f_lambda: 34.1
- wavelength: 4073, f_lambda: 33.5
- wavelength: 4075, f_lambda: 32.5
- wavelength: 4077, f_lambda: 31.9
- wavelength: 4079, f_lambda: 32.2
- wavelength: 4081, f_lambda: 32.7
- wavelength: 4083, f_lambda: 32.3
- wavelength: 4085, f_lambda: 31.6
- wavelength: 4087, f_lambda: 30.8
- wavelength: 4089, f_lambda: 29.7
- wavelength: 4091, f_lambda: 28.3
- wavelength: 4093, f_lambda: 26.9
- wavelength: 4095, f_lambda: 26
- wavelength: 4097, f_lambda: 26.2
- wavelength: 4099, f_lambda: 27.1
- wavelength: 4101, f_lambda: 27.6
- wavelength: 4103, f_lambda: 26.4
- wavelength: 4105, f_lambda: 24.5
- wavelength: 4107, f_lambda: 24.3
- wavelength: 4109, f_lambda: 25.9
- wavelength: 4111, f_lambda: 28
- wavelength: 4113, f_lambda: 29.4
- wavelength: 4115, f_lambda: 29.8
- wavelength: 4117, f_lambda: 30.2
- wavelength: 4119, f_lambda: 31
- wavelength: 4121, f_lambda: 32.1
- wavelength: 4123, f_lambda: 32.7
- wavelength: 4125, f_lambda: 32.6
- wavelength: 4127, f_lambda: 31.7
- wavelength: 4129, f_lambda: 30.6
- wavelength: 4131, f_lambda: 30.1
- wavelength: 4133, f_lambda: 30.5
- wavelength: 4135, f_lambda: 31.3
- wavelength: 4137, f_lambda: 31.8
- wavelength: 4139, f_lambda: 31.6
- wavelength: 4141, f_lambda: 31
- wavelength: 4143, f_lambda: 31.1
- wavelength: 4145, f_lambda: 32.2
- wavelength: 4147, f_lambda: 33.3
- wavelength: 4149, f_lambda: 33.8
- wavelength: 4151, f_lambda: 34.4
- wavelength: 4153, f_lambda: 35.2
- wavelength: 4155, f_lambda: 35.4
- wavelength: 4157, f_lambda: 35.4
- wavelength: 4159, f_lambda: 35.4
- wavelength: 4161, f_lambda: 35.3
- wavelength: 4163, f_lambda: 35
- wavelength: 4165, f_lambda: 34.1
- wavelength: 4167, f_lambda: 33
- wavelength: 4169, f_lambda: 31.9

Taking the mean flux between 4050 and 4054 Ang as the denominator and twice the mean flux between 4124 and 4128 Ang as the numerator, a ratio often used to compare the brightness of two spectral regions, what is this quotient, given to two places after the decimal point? 1.97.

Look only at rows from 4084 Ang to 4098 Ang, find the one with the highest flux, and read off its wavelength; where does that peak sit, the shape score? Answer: 4085 Ang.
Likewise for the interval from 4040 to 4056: 4041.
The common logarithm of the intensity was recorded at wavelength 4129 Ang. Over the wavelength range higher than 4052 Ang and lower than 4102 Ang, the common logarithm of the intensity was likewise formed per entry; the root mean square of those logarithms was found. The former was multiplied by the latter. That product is 2.21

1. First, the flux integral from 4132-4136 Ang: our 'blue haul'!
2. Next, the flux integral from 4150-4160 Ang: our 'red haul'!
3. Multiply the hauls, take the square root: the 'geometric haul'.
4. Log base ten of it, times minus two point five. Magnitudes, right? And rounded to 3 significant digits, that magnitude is -5.80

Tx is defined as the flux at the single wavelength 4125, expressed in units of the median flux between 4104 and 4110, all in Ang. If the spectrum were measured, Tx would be 1.33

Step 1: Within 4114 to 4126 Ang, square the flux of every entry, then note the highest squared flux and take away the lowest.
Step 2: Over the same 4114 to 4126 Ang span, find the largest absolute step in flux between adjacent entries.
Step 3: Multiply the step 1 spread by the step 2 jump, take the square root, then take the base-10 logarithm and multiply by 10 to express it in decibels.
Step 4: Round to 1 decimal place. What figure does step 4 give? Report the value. 11.5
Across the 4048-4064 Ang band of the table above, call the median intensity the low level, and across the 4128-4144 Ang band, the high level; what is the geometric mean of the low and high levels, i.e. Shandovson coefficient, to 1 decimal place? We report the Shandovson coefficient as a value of 31.6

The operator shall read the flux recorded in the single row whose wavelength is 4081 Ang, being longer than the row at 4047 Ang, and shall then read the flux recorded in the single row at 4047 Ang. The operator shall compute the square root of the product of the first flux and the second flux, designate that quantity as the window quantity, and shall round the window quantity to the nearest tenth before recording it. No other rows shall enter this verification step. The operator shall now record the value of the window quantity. 32.7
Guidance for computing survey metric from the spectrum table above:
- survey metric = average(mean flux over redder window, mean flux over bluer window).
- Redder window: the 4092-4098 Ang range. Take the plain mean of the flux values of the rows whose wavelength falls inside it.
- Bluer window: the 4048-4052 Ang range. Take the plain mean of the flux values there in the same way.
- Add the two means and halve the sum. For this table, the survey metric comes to 29.8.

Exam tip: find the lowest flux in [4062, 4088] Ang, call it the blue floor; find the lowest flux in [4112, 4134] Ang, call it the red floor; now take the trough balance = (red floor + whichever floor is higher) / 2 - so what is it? 30.1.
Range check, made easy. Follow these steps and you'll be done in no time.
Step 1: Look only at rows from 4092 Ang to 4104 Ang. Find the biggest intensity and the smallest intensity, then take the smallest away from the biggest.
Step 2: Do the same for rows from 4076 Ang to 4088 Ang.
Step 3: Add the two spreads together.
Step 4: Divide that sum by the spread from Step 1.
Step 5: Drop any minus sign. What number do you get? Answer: 2.2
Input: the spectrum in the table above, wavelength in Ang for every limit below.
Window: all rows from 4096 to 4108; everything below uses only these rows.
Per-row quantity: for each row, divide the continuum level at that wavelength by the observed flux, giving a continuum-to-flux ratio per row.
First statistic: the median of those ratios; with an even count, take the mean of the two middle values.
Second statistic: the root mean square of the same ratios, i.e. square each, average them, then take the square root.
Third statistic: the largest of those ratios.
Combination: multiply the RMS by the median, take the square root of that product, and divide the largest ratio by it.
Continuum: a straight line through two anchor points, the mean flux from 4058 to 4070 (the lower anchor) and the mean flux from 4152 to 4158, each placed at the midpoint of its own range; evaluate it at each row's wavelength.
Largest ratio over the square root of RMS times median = 1.08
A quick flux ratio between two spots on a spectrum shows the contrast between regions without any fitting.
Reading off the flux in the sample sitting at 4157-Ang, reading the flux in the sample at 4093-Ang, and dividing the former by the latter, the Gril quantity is 1.3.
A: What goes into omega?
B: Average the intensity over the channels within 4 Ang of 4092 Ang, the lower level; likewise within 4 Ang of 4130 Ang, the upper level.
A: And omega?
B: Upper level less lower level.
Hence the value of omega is 3.0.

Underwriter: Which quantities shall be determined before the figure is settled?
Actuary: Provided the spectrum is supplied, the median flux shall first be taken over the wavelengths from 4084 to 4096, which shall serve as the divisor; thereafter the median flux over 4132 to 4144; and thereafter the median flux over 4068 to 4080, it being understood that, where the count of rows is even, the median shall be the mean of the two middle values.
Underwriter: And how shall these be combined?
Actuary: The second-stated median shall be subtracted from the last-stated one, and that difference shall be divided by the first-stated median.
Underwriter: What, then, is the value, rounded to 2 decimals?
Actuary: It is 0.06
